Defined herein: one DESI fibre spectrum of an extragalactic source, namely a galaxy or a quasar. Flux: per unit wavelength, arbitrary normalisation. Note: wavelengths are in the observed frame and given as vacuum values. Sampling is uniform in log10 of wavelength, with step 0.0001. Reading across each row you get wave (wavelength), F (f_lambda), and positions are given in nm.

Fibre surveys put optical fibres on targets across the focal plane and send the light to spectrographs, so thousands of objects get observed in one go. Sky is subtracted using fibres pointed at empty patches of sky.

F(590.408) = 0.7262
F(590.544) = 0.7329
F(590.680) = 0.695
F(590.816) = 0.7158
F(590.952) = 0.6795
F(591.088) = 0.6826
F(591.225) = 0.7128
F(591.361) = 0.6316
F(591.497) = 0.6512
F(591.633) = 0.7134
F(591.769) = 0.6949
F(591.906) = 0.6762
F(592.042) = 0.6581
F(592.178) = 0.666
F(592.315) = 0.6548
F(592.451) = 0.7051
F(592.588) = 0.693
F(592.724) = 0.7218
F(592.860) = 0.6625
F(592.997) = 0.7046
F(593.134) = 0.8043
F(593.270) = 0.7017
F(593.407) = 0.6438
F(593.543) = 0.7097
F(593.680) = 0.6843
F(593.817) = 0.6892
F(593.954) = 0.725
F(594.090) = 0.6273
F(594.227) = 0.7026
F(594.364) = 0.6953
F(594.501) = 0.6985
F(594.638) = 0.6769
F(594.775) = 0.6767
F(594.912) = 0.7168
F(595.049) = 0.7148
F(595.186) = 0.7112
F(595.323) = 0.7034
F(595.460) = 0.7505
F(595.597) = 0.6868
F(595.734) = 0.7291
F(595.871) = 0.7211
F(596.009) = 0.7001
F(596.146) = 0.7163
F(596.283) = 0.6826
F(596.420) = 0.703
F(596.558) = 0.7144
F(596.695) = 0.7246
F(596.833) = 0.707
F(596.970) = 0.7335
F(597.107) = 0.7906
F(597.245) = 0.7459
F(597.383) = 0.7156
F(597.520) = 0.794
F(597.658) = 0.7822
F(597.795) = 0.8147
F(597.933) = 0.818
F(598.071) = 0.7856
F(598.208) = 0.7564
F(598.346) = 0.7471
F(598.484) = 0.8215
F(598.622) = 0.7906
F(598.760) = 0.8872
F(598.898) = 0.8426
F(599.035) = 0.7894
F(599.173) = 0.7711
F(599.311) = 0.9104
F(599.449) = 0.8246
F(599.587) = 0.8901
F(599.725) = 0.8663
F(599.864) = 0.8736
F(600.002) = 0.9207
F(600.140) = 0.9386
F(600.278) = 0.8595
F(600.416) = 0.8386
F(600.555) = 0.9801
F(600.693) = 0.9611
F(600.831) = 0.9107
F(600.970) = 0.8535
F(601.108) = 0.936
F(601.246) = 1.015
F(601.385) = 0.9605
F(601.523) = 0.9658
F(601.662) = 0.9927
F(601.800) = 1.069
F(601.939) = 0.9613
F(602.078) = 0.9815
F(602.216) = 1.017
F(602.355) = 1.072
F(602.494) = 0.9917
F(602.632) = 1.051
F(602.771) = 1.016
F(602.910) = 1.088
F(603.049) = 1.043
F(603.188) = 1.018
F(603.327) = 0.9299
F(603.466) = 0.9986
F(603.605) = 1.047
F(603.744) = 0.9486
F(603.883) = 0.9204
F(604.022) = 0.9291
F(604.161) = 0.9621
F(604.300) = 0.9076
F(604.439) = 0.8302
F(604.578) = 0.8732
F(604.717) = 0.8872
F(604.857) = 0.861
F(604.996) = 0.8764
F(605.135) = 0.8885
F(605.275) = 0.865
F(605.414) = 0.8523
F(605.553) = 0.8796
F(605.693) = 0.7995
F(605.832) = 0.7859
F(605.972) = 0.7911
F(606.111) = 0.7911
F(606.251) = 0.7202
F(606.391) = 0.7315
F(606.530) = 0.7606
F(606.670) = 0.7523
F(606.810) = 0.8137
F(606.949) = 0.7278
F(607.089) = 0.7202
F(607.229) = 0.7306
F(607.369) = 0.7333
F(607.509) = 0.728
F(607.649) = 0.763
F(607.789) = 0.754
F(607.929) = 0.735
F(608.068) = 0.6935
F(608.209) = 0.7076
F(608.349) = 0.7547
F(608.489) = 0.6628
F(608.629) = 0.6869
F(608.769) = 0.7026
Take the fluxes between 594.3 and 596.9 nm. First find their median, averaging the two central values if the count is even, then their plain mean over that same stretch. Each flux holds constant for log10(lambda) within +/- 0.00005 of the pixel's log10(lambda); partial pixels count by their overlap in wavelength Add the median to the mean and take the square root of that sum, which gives 1.19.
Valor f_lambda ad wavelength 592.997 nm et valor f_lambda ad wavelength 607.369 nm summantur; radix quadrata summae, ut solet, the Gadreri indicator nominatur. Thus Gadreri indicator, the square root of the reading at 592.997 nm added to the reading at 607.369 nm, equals 1.20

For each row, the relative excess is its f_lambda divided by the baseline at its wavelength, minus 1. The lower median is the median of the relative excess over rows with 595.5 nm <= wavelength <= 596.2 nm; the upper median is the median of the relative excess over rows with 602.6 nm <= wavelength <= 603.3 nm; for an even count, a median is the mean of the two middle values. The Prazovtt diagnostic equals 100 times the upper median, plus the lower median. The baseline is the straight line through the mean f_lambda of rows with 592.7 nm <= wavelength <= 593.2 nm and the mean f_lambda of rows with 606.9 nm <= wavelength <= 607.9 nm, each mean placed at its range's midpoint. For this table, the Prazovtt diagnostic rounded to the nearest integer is 42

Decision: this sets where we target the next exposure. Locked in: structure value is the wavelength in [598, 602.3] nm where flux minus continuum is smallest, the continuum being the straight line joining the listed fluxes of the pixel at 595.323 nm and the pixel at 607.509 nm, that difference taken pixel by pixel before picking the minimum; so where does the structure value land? 598.346 nm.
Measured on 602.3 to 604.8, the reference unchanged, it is 604.439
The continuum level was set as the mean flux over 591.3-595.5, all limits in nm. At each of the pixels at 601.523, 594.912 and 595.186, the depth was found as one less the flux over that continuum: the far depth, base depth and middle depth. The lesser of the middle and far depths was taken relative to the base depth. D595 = 11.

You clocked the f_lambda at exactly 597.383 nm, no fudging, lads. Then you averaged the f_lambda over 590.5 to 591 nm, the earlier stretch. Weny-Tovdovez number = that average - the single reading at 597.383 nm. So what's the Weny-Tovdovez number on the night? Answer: -0.01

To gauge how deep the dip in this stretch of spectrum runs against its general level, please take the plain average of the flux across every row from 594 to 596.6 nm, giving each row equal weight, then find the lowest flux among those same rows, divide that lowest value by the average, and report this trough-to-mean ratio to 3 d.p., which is 0.894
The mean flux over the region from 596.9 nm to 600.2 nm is 0.82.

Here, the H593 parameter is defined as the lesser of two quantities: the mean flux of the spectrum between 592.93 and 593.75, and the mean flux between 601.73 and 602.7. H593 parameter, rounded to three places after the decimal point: 0.708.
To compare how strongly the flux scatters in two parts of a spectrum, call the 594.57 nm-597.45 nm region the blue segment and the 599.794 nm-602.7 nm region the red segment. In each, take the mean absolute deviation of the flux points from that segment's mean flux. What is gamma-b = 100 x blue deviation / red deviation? 35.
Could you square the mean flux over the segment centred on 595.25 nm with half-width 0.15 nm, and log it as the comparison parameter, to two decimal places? 0.50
